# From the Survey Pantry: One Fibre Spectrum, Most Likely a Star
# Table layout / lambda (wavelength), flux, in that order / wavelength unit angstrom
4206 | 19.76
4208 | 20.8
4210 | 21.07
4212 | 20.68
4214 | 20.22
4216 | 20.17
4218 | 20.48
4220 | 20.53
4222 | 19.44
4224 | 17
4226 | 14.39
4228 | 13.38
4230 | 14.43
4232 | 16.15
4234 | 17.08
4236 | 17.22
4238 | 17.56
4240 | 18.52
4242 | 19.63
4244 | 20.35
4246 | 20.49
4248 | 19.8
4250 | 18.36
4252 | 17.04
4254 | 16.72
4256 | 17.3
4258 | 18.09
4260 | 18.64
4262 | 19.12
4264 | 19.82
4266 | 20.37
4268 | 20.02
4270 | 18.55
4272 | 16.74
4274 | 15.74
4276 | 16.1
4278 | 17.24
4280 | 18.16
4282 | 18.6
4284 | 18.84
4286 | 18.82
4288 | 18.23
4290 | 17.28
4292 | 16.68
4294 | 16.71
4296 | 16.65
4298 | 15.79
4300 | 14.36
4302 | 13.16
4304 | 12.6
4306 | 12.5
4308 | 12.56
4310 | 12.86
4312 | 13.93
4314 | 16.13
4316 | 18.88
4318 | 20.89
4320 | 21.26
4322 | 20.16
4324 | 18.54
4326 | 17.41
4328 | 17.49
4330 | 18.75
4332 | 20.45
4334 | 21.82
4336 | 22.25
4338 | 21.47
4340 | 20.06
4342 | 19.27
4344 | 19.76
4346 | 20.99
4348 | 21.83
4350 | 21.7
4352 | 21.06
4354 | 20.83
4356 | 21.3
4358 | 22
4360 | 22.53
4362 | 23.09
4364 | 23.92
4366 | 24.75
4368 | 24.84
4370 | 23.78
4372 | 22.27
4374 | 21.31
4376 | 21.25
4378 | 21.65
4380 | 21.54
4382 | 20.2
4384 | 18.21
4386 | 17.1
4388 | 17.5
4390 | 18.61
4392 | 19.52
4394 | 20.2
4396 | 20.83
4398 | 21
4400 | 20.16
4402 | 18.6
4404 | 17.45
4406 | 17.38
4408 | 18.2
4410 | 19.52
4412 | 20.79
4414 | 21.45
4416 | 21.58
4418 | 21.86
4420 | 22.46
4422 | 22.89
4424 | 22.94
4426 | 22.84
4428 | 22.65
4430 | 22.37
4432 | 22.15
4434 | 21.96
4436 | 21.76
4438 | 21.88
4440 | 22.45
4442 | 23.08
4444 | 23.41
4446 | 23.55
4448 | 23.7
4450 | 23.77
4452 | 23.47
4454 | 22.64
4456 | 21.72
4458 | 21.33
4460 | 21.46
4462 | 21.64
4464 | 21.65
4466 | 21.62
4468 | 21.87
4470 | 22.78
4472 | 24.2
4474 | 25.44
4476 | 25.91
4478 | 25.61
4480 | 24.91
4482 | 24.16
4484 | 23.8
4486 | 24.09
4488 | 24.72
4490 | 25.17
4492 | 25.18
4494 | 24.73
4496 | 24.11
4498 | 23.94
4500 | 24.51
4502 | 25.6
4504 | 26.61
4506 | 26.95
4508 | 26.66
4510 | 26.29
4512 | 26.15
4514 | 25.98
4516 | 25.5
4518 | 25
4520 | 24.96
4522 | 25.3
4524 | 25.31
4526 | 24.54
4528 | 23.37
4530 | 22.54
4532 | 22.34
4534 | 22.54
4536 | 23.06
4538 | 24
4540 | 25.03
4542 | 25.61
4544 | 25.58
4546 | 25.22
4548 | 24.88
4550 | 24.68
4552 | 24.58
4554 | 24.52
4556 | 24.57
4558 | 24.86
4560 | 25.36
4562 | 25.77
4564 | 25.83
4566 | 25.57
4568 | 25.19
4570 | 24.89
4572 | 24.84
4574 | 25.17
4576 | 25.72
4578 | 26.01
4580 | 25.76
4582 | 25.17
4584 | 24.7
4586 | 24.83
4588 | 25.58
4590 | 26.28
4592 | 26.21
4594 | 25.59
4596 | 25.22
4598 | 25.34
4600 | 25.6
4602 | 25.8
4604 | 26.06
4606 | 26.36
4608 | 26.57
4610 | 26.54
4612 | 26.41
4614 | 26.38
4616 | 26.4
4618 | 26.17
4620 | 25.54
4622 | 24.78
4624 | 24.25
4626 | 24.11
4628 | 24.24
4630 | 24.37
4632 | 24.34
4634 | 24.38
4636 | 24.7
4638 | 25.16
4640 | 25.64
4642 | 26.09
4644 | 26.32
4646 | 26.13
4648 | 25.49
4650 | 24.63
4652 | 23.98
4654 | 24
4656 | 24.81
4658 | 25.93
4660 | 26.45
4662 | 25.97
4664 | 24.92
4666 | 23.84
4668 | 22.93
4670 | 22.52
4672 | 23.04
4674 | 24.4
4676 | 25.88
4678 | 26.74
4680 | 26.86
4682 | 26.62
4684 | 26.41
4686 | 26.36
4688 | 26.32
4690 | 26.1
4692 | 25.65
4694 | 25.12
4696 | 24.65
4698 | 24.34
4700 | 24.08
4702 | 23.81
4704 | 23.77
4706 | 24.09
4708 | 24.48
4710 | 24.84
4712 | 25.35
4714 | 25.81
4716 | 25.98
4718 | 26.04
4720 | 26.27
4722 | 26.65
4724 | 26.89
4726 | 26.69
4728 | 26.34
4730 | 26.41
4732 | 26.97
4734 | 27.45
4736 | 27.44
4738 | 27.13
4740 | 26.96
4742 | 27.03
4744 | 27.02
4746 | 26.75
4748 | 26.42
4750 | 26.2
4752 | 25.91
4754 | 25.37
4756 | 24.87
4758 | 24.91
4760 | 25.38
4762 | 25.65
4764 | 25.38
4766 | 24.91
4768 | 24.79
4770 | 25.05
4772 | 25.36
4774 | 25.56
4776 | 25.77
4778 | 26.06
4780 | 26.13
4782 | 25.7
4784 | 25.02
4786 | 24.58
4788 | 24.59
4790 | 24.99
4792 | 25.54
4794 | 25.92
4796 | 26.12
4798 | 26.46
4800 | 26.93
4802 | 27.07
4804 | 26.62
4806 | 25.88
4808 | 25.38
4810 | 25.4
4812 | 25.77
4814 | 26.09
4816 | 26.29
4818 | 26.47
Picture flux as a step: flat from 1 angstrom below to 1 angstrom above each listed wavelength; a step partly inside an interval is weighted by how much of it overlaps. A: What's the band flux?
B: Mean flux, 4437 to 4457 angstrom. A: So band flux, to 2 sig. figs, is 23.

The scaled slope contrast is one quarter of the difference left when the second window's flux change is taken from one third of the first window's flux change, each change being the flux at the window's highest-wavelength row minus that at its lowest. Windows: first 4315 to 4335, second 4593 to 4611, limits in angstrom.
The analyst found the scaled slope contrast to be 0.0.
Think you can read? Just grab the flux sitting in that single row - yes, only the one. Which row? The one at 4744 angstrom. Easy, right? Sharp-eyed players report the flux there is 27.02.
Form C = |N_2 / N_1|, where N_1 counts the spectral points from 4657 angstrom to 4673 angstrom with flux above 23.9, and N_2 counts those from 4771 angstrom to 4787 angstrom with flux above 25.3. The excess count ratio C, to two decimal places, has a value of 1.50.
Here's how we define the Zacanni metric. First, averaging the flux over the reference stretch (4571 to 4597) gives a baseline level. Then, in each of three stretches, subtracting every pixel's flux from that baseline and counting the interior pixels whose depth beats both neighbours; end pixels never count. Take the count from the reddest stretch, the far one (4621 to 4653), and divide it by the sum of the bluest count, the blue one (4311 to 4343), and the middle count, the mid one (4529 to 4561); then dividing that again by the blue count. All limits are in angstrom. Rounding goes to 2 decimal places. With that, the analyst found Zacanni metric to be 0.67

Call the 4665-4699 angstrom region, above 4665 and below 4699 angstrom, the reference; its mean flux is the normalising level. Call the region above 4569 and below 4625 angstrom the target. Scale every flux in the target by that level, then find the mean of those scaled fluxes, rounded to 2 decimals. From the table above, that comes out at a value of 1.02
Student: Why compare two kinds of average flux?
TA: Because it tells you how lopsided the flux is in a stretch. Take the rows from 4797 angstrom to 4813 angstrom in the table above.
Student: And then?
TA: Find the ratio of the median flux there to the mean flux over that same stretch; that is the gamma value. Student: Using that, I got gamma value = 0.999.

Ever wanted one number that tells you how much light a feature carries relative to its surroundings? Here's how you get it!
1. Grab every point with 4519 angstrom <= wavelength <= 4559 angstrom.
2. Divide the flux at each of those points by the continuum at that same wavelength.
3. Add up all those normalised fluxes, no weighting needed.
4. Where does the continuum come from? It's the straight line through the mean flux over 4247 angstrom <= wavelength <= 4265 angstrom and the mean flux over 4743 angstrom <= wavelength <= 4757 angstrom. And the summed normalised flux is 21.4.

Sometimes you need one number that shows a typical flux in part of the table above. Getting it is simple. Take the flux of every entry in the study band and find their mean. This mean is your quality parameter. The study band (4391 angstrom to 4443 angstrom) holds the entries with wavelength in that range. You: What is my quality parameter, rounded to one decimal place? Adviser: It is 21.1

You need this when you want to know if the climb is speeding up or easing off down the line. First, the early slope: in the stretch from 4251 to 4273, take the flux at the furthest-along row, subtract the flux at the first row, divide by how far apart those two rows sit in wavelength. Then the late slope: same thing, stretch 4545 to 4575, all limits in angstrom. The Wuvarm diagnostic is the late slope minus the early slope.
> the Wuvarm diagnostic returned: 0.01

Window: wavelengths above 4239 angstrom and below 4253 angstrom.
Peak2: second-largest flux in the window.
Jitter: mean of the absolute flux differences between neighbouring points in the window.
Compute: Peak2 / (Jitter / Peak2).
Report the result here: 458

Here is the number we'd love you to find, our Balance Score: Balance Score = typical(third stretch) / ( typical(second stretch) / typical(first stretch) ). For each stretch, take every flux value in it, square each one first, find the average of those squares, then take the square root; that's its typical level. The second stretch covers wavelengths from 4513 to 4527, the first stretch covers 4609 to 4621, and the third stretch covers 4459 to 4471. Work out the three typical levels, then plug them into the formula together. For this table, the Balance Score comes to 22.7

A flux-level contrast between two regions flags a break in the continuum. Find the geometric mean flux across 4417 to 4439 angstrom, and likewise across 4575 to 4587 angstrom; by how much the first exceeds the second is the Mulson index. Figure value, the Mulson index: -3.0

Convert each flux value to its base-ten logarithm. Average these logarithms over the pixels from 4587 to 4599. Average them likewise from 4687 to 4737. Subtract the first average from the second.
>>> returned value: -0.001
